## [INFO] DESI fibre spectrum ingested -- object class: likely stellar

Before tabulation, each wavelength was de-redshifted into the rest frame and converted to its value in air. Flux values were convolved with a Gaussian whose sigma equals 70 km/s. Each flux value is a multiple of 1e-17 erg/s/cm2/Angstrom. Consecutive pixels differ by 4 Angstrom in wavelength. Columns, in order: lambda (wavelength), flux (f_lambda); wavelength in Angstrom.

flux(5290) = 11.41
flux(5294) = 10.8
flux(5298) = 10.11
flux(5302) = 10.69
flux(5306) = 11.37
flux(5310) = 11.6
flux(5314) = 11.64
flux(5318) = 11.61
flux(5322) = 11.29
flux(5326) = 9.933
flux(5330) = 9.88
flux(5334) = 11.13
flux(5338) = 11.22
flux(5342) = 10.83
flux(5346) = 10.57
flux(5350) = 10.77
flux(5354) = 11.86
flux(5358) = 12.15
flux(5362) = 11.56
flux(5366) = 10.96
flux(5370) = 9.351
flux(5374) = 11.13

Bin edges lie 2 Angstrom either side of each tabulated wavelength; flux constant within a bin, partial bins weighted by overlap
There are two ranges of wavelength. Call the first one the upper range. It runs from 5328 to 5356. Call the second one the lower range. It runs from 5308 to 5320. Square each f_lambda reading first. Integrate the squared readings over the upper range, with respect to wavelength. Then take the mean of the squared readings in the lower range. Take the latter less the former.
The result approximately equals -3197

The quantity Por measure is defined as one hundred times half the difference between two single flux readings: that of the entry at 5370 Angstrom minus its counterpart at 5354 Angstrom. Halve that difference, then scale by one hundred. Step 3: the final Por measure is -125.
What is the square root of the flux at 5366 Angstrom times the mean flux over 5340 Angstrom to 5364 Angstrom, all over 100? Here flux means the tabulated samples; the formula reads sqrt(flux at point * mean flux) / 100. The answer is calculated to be 0.111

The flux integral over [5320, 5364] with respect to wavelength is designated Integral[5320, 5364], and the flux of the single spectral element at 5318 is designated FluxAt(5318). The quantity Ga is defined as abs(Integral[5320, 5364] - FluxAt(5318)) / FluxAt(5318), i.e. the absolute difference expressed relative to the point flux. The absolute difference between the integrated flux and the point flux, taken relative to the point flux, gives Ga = 40.8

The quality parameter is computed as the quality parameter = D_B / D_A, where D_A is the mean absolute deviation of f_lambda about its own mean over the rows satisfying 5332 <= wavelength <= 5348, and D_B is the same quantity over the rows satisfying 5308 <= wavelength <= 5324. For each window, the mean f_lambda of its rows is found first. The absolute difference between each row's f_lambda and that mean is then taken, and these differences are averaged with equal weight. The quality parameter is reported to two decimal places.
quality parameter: 0.52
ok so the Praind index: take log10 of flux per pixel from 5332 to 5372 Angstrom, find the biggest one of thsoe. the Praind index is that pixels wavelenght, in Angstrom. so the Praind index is 5358 Angstrom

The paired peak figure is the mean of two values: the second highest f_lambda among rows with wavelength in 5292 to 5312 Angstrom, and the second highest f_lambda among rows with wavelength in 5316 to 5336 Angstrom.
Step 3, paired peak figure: 11.33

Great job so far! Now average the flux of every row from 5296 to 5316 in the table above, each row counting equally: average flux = 11.1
